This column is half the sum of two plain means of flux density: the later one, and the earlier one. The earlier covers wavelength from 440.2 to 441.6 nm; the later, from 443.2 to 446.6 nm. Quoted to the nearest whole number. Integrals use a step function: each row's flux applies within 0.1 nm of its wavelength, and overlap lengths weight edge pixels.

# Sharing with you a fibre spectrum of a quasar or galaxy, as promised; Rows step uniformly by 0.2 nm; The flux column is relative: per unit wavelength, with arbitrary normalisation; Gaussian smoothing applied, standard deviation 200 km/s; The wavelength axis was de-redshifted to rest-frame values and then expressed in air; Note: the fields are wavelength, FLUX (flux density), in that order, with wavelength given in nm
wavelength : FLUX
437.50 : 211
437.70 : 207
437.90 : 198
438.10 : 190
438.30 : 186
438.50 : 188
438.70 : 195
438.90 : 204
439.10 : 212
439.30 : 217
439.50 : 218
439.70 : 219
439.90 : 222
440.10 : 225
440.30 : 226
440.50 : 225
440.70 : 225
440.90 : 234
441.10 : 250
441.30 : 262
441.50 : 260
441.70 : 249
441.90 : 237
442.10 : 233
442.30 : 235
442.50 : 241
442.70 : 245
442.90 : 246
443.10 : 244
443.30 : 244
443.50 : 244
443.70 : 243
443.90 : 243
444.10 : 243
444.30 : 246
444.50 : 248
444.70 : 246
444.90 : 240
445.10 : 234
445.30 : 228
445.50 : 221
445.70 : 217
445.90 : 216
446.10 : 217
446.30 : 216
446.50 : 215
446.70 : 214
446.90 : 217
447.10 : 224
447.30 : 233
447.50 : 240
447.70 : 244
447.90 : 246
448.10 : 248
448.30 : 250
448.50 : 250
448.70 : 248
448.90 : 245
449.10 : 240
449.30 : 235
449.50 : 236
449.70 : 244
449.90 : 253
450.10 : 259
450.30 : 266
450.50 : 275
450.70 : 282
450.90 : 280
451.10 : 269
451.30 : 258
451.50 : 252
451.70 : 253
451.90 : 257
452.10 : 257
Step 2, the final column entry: 237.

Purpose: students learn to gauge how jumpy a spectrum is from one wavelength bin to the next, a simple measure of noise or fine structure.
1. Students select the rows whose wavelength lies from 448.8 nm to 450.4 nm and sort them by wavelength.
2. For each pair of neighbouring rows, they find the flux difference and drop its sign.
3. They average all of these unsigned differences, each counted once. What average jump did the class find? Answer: 5.9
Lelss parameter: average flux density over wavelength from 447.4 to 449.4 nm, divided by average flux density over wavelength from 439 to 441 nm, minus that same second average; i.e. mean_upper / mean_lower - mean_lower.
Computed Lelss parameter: -221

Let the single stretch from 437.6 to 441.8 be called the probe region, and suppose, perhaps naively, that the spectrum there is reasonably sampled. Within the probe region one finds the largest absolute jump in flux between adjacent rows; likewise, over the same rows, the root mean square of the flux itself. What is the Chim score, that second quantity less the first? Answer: 204.7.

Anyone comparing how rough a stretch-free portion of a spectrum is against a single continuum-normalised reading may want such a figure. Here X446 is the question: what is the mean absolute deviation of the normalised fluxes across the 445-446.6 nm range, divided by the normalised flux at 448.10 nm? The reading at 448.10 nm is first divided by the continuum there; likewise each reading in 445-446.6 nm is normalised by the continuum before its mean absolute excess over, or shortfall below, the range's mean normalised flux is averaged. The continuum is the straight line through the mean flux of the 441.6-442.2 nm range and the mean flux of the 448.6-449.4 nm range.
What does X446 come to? 0.022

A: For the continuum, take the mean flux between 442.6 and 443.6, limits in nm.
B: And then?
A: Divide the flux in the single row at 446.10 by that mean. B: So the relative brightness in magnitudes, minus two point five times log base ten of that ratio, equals 0.130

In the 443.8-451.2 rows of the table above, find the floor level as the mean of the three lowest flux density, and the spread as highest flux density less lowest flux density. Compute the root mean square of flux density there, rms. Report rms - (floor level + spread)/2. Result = 100.5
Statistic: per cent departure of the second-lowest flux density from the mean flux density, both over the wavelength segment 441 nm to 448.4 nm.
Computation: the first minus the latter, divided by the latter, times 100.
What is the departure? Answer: -9.4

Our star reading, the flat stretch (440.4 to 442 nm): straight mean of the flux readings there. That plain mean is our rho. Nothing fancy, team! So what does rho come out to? 243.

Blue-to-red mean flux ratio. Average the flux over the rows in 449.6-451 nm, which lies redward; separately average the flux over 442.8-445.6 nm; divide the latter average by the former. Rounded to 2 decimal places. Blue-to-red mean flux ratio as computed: 0.91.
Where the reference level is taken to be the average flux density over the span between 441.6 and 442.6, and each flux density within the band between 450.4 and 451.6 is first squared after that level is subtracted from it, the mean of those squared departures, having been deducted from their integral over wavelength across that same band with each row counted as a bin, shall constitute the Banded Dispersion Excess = 209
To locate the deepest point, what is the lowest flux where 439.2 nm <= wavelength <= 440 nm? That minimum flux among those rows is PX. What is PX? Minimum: 217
